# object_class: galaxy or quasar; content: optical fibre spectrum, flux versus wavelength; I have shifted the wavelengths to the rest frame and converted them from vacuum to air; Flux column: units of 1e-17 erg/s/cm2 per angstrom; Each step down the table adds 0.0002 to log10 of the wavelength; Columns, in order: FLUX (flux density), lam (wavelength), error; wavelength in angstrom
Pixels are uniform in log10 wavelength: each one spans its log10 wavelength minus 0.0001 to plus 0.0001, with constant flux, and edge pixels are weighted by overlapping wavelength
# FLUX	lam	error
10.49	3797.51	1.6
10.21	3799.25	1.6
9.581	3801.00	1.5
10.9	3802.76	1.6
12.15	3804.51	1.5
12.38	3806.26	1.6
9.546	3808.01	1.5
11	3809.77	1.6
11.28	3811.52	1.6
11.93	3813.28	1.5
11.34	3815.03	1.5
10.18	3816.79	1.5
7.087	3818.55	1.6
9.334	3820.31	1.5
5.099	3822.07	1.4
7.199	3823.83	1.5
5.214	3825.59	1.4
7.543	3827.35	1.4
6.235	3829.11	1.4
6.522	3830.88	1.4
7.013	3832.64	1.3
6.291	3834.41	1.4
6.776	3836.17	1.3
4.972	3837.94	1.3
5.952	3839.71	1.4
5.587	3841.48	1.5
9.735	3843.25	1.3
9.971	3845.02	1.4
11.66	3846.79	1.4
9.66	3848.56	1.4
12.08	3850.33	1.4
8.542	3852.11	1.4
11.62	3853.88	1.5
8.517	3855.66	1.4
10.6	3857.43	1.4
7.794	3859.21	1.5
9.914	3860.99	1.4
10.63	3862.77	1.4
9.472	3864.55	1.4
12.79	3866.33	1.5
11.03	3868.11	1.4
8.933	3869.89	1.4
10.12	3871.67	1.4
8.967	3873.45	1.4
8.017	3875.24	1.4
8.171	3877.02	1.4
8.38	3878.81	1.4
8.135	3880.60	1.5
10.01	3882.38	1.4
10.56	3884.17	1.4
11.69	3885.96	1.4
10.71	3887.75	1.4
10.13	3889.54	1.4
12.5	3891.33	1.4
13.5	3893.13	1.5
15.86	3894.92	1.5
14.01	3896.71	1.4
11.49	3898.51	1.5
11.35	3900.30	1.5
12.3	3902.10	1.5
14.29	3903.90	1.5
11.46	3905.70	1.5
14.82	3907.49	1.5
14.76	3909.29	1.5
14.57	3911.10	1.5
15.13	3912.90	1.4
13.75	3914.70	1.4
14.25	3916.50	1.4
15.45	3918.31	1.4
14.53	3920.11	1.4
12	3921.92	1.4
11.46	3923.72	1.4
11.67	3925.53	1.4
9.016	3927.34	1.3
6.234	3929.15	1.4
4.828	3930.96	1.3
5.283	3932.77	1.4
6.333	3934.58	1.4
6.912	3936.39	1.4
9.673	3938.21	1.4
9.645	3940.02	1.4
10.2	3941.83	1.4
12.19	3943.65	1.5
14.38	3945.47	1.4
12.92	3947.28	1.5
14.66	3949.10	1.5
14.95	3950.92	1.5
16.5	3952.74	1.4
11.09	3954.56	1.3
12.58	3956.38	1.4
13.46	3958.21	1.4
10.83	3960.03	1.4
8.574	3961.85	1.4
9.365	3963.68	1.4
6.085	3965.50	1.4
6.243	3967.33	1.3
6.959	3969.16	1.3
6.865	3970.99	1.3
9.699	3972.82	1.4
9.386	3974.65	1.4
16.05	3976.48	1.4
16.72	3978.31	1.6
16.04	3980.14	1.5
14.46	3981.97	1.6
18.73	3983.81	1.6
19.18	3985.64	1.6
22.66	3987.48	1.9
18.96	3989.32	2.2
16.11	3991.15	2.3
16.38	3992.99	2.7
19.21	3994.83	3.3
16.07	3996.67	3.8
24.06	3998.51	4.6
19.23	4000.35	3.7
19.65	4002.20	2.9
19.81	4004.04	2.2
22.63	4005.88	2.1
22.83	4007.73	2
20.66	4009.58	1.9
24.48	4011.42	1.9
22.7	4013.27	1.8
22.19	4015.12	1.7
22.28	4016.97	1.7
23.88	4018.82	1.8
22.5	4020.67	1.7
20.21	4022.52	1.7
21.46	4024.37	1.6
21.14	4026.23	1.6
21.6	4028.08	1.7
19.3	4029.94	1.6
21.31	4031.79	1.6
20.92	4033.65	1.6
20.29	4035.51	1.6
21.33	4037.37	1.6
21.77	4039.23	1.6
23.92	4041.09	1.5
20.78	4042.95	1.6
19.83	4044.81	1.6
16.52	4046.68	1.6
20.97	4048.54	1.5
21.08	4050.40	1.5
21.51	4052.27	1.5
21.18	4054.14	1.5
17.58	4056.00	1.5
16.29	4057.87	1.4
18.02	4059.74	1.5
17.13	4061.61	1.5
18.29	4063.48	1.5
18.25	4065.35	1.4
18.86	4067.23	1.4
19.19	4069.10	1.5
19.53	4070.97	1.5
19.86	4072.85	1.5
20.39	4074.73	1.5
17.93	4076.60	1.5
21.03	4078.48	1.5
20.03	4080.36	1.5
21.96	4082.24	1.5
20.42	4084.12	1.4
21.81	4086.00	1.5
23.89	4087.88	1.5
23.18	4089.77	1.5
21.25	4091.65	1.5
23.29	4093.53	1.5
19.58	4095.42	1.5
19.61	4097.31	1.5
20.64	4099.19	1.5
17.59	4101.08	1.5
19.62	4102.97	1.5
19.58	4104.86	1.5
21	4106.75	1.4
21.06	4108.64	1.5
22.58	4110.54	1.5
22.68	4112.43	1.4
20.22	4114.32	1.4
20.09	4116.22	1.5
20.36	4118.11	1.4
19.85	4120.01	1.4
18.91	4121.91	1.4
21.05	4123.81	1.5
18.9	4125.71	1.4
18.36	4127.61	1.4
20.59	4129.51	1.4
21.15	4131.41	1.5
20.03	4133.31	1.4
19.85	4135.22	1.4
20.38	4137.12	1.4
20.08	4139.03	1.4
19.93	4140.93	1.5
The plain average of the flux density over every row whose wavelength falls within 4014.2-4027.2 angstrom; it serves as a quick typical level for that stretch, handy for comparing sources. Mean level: 22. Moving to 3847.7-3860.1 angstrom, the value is 10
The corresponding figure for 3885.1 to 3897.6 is 13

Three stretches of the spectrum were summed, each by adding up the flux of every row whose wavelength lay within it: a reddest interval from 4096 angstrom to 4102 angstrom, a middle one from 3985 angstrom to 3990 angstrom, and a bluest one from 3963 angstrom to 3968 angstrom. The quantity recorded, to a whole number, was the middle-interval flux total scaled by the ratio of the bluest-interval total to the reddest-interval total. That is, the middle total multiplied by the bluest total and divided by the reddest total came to 23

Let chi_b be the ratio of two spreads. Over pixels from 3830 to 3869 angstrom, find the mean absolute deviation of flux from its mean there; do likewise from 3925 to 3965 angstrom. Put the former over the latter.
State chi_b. 0.7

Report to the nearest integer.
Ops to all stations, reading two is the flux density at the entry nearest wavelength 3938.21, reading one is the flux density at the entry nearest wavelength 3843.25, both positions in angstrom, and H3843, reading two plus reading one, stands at 19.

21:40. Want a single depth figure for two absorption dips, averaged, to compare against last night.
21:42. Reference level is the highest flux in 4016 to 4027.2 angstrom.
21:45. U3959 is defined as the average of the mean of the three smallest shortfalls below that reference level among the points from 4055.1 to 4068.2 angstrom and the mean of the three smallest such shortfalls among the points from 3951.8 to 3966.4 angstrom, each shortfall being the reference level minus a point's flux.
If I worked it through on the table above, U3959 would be 8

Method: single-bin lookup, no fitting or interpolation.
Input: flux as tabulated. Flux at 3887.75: 10.71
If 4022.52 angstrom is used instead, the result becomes 20.21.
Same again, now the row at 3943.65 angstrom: 12.19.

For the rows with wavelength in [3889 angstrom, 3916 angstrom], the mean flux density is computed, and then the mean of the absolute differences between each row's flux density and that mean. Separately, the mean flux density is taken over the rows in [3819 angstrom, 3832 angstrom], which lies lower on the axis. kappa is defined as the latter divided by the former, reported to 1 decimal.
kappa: 4.7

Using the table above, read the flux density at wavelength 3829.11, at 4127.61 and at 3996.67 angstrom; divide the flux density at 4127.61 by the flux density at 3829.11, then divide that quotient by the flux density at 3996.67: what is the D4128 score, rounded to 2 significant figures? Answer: 0.18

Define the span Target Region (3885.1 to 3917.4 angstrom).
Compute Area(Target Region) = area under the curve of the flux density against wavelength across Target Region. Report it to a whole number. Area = 425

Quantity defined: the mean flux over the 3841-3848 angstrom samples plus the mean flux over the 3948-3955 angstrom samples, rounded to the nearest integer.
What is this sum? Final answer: 24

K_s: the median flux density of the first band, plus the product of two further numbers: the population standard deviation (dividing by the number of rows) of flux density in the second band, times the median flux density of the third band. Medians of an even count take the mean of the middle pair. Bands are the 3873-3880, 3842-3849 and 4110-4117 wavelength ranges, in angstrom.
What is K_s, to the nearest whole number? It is 26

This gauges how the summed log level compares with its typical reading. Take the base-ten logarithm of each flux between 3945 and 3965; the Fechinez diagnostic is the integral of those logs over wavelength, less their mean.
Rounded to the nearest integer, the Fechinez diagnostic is 21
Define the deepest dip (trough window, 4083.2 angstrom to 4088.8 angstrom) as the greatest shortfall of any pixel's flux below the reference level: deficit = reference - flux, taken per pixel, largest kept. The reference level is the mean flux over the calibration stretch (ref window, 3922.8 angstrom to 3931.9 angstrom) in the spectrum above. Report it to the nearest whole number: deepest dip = -12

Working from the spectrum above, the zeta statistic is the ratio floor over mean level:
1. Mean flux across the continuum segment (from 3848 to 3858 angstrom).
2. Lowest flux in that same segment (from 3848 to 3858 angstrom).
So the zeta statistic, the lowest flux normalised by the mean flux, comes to 0.84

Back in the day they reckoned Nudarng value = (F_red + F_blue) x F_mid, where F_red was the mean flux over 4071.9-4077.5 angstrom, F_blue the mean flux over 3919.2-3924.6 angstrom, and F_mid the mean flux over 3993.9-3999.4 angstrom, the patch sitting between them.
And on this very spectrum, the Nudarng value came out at 634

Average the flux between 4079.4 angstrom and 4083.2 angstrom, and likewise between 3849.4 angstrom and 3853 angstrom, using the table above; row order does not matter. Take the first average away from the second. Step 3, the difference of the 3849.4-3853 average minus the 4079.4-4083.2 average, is -11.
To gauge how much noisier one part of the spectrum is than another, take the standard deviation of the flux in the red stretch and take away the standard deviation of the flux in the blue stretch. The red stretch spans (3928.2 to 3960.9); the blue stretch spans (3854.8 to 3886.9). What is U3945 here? 2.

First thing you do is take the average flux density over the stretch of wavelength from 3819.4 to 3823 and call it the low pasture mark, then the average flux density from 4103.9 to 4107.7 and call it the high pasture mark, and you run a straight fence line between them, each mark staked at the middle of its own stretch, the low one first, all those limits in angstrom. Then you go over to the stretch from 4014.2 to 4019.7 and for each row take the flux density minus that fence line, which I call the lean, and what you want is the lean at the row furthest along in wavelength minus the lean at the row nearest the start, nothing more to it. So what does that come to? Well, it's 1.5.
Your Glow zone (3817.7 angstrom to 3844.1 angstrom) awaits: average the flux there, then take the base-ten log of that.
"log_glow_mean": 0.83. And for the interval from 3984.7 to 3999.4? 1.28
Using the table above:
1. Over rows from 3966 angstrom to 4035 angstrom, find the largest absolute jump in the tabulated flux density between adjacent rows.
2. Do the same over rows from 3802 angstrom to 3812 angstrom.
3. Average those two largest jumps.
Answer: 5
